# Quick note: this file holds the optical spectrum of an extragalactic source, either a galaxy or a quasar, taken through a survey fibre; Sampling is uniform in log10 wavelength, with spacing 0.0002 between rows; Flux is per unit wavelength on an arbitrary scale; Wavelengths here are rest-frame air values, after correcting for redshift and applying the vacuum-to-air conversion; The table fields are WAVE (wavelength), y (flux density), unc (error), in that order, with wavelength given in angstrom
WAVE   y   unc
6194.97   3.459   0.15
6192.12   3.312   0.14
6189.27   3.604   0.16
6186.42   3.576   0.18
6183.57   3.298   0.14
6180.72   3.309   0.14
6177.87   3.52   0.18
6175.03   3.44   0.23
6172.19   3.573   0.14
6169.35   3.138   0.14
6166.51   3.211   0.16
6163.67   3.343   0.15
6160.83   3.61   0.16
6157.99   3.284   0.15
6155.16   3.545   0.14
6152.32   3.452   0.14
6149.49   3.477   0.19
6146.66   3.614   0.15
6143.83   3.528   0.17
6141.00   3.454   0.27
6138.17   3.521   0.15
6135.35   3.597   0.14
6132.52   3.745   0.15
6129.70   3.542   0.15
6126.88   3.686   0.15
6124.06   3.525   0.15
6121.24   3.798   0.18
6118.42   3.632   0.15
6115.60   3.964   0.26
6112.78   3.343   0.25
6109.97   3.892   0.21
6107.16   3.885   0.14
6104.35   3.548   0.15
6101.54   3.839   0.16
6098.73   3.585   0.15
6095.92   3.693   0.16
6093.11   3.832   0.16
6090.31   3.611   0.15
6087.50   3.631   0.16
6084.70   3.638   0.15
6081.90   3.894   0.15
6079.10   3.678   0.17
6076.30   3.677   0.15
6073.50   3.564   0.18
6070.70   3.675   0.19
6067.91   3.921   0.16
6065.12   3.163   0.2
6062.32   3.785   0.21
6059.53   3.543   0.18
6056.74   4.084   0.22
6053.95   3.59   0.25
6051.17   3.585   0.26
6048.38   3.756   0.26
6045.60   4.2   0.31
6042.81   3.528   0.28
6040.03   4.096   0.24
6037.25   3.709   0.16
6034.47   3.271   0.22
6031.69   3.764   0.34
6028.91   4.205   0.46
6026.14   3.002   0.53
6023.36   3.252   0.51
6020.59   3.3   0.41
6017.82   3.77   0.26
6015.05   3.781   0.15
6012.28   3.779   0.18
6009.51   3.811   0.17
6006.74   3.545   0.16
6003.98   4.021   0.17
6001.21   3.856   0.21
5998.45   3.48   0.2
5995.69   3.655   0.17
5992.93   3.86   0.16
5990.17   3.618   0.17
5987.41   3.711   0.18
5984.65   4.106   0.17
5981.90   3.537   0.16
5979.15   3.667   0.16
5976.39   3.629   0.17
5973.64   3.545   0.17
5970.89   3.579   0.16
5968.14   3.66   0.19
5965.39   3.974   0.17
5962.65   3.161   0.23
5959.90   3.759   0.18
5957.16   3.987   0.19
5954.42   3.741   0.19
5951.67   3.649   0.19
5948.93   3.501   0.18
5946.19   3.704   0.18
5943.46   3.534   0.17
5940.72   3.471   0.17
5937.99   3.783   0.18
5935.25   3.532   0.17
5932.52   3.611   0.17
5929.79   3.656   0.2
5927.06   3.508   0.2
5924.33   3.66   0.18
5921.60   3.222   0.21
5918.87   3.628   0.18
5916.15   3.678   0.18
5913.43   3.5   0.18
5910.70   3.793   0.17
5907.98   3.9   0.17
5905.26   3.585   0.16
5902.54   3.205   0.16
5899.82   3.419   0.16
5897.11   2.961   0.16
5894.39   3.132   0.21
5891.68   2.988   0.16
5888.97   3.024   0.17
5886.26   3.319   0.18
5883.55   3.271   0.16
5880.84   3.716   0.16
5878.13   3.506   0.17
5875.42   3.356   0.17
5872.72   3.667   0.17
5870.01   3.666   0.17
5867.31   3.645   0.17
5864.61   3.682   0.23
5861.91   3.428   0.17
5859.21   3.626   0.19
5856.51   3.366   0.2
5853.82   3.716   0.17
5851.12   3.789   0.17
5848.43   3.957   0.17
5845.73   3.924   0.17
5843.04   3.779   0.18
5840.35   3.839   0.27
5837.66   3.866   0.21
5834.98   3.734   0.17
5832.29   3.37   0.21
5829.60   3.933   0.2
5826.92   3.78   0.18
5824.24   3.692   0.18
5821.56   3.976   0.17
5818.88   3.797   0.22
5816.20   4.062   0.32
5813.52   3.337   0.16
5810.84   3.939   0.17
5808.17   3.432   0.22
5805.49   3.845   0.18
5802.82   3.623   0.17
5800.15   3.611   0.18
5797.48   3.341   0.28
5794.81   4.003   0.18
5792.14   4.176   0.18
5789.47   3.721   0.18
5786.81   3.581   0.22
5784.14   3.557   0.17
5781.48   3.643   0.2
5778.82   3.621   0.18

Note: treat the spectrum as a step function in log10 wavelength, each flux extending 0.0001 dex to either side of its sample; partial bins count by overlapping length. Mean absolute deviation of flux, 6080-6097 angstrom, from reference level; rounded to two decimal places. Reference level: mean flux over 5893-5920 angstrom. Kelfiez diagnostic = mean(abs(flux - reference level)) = 0.24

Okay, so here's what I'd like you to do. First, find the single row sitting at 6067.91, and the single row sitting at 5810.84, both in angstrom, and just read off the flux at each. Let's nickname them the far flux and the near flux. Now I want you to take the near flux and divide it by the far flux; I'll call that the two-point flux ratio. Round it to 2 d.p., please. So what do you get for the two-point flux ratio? 1.00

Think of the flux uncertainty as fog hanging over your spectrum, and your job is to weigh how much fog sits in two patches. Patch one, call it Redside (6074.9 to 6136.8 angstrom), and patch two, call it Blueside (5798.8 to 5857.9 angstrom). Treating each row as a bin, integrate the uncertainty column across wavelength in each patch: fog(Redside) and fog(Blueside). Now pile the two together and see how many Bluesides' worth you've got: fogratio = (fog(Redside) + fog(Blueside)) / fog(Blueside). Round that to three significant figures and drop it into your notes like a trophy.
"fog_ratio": 1.89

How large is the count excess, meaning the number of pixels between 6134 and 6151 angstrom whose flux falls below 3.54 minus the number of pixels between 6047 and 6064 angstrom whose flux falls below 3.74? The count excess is 1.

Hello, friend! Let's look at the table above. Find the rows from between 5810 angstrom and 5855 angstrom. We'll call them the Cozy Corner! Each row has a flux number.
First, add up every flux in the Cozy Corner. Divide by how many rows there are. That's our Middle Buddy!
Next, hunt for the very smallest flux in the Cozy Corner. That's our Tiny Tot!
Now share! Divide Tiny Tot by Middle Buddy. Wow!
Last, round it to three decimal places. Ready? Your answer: 0.880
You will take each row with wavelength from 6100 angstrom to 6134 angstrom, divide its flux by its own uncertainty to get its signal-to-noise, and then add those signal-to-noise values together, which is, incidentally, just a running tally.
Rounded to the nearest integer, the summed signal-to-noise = 265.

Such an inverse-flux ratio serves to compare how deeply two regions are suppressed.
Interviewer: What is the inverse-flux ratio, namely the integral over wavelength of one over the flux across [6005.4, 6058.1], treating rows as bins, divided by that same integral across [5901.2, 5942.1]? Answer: 1.3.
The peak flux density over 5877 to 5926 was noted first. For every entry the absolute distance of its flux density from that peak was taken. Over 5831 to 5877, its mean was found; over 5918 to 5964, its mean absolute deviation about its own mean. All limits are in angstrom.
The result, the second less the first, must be -0.102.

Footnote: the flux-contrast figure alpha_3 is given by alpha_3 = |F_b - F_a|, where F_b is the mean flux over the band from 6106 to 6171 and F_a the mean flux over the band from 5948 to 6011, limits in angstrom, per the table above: 0.14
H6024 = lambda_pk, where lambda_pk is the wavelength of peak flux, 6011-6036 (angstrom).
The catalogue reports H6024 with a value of 6028.91 angstrom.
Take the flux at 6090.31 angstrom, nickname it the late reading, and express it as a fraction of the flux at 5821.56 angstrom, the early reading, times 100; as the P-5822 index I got 91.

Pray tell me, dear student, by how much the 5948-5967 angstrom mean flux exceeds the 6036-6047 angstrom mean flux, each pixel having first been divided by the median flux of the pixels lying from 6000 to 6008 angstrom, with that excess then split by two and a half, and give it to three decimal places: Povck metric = -0.021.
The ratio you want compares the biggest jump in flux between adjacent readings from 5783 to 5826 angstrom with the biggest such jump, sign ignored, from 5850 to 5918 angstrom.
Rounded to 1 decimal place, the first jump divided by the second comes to 1.6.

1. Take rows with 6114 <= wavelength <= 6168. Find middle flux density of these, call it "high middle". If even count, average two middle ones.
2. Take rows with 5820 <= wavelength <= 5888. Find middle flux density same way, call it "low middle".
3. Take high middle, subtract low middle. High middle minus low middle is -0.15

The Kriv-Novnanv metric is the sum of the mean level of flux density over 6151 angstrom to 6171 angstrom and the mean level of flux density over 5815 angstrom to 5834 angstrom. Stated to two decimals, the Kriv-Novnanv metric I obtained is 7.17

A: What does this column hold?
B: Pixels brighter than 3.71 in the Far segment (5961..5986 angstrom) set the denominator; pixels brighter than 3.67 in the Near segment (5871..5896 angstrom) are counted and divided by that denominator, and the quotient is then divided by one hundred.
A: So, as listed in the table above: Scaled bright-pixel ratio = 0.0050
